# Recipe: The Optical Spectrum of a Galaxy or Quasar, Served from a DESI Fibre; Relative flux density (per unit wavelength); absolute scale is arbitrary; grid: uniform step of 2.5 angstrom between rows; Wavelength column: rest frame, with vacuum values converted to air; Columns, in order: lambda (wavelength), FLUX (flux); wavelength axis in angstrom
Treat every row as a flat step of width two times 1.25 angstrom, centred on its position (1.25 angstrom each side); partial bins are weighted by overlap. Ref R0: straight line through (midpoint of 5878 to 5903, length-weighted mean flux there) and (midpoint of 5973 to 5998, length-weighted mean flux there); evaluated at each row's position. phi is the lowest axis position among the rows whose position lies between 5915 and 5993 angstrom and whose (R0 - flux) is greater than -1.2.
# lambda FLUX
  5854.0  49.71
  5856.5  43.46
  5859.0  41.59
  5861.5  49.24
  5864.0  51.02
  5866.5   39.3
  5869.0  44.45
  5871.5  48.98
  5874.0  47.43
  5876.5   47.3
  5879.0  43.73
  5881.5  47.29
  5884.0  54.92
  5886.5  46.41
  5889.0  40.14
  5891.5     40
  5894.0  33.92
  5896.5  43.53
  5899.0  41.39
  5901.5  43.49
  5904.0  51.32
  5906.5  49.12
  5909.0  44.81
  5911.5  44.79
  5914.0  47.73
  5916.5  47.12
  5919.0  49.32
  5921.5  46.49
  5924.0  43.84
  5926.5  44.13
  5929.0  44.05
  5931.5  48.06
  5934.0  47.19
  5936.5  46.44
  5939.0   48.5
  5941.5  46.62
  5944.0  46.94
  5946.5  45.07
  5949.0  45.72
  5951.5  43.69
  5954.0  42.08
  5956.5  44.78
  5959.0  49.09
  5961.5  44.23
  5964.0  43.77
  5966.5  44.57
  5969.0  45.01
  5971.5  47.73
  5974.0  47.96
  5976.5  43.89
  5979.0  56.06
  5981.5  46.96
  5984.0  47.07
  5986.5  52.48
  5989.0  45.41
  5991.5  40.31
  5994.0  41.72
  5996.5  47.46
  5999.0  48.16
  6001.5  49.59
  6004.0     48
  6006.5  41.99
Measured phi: 5924.0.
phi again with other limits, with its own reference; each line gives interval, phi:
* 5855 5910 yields 5856.5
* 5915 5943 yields 5924.0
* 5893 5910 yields 5894.0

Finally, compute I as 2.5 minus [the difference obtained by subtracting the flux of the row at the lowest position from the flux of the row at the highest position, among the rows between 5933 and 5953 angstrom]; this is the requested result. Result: 6.0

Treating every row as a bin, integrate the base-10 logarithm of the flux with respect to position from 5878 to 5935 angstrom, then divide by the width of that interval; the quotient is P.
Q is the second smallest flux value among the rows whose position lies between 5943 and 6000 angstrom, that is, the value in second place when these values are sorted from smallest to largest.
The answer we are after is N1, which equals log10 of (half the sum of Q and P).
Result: 1.34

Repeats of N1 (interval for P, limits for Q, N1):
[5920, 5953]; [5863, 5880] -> 1.36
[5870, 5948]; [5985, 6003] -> 1.34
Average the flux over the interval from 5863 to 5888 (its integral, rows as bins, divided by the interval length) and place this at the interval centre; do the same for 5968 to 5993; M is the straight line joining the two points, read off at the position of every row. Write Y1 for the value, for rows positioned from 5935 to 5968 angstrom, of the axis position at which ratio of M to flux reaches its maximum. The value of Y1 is 5954.0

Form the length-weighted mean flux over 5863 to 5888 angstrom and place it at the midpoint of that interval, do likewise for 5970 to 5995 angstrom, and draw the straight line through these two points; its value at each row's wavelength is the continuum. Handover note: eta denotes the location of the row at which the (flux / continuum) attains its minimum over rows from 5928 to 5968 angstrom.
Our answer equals 5954.0 angstrom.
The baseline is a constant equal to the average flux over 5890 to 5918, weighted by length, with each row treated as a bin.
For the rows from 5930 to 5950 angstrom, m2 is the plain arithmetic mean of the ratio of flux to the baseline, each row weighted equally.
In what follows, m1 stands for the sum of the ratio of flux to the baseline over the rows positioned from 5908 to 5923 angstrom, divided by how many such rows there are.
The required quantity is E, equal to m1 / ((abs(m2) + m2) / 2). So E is 1.00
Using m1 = 1.054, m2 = 1.06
